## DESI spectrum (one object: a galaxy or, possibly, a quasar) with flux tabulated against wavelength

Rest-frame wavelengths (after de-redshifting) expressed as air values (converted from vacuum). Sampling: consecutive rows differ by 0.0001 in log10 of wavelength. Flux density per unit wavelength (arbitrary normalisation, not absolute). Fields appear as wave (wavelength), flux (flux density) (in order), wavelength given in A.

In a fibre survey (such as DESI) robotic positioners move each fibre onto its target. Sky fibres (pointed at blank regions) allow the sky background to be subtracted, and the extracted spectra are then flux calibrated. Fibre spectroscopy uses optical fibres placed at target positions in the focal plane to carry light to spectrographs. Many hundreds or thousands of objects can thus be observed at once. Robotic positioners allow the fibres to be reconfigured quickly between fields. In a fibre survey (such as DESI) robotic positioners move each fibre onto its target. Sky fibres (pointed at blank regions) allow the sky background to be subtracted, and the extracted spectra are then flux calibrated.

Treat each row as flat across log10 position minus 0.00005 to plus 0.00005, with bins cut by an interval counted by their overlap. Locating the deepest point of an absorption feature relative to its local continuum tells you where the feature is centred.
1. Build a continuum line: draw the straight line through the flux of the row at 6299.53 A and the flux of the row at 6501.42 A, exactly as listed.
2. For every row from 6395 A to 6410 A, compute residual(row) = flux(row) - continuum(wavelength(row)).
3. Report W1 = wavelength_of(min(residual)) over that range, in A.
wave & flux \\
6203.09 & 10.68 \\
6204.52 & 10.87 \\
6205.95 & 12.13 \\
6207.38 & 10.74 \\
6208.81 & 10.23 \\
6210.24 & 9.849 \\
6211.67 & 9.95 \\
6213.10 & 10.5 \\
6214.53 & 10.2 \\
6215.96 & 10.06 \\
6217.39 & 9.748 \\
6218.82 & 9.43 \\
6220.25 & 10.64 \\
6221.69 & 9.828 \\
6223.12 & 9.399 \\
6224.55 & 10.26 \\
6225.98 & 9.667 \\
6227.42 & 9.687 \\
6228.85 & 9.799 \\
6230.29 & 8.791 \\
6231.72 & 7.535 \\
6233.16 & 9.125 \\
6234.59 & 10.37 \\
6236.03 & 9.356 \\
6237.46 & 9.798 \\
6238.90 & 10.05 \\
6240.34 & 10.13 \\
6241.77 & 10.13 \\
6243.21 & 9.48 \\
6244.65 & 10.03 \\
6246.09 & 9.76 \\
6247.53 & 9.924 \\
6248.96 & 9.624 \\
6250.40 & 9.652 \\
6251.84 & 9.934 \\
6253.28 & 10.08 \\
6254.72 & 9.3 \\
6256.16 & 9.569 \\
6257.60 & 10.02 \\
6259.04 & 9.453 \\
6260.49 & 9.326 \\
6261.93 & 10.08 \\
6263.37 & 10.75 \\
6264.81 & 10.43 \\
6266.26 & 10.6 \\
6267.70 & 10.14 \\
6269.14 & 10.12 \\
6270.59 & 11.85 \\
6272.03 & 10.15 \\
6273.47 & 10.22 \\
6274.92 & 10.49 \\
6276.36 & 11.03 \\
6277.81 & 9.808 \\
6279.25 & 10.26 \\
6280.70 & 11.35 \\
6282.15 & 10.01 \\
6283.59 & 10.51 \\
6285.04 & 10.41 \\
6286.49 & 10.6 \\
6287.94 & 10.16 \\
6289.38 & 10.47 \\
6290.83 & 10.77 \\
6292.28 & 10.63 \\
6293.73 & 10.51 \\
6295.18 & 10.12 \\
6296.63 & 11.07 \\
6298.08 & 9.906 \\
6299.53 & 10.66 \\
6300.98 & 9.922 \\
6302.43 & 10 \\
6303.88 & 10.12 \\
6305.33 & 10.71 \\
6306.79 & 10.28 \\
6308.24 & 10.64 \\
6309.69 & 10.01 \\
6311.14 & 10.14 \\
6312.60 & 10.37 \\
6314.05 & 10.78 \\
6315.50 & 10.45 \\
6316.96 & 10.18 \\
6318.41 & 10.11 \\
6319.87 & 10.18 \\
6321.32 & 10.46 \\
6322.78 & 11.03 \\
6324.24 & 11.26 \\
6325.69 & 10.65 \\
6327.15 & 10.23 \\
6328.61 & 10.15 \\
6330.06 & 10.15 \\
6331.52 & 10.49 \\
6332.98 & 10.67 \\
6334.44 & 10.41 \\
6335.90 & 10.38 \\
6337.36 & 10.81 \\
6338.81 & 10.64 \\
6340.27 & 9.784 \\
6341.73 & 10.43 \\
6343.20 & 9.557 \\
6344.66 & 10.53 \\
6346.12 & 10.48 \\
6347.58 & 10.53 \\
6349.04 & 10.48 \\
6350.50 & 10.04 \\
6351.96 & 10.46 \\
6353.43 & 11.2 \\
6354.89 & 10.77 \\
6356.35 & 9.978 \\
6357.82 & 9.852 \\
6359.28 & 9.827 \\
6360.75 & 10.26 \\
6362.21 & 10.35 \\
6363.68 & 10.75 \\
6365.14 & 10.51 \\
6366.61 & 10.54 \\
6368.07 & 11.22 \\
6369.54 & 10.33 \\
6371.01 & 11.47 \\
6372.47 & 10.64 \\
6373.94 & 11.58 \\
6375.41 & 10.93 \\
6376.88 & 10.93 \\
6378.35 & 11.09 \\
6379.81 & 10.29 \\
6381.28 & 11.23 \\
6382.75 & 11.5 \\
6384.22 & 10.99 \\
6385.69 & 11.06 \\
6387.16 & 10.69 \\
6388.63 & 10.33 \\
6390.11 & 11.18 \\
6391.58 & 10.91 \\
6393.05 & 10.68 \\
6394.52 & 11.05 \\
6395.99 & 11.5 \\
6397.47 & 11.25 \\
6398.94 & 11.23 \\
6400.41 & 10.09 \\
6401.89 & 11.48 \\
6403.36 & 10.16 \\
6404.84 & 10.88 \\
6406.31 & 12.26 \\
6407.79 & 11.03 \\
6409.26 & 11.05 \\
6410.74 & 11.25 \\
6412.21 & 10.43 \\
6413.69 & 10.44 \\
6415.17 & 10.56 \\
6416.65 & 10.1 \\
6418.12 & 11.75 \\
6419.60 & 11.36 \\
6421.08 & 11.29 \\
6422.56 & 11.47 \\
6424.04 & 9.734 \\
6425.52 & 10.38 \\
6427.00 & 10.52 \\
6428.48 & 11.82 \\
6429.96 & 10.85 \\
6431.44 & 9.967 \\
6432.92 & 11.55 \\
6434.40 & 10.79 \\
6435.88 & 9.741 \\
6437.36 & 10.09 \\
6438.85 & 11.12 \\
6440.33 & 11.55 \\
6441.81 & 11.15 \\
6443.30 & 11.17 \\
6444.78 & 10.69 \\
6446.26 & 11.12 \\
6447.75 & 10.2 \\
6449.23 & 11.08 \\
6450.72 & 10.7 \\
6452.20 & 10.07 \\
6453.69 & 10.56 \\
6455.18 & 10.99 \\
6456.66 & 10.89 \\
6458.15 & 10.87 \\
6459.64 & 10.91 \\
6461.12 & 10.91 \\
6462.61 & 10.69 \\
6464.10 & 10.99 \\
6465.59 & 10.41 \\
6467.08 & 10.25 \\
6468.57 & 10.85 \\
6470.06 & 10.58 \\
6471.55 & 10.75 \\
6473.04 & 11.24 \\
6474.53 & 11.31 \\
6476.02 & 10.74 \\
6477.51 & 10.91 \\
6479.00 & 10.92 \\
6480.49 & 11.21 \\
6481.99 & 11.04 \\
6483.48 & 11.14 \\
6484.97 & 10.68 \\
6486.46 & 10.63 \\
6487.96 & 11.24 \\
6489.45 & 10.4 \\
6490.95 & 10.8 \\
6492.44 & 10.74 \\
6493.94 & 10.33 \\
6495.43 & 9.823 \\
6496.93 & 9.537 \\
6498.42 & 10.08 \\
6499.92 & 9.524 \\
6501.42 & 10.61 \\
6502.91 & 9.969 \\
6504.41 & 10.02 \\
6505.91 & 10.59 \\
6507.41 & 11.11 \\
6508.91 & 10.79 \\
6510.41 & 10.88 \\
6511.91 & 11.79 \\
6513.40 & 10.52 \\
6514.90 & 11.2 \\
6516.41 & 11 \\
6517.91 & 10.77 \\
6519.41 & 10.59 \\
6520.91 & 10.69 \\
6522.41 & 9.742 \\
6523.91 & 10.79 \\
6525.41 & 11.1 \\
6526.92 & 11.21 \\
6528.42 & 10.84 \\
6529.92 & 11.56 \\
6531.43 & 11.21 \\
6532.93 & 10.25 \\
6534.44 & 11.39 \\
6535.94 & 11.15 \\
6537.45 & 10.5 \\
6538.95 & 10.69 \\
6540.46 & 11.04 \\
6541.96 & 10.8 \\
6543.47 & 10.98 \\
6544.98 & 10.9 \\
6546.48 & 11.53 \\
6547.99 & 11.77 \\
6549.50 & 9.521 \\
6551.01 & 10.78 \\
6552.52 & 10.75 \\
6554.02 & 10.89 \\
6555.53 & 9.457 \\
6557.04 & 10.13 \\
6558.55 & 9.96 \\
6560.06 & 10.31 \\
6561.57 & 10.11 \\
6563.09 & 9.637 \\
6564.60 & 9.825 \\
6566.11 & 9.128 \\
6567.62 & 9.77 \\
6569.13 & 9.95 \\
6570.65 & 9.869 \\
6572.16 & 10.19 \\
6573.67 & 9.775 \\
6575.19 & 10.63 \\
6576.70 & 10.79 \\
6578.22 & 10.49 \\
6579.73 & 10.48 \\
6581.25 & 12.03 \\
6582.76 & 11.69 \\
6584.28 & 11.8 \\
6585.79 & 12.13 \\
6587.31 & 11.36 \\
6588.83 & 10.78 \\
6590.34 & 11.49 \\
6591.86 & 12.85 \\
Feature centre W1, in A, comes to 6400.41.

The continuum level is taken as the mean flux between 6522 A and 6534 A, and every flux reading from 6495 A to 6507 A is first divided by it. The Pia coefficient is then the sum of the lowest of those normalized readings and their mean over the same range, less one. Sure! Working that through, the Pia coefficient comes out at 0.80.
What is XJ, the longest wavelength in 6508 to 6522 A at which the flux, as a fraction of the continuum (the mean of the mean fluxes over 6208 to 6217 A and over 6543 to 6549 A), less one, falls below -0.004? 6519.41 A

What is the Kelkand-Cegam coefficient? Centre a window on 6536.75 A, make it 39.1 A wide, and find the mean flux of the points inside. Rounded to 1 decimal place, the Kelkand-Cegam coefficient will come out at 10.8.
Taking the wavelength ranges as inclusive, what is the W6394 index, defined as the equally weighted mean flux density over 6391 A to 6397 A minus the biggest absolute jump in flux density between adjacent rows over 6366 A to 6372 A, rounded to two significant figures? 9.9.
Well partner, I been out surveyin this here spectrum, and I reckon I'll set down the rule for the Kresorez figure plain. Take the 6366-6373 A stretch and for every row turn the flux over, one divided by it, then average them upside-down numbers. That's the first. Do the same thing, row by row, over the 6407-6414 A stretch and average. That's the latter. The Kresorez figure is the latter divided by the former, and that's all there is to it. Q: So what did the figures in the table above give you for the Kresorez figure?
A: 1.00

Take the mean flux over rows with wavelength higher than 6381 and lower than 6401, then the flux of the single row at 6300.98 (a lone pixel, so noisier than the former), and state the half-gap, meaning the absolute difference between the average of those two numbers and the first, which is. 0.53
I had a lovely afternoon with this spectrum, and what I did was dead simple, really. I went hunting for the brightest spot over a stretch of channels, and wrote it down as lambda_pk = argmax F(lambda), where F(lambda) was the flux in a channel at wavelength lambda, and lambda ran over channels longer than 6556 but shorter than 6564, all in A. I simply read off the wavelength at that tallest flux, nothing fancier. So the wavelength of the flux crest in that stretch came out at 6560.06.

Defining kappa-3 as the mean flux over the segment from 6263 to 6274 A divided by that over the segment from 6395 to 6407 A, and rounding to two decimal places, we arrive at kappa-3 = 0.95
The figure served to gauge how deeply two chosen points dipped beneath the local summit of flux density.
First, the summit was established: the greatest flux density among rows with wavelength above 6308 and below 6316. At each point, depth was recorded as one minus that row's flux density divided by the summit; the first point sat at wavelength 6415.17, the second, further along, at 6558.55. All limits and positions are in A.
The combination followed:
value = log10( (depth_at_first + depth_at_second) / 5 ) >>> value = -1.71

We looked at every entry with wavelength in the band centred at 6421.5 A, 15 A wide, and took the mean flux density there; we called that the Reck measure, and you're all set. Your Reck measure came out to 10.9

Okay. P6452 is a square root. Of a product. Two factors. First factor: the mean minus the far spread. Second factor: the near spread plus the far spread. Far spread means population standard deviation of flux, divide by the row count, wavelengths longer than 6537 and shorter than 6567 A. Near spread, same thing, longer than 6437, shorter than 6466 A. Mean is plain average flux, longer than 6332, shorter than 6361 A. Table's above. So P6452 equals 3.2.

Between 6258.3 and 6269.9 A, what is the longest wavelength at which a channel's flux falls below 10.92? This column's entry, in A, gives 6269.14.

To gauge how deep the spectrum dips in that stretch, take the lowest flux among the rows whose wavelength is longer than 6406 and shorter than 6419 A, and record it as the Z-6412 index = 10.1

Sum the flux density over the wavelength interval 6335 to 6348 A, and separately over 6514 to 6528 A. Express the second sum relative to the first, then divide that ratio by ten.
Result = 0.104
